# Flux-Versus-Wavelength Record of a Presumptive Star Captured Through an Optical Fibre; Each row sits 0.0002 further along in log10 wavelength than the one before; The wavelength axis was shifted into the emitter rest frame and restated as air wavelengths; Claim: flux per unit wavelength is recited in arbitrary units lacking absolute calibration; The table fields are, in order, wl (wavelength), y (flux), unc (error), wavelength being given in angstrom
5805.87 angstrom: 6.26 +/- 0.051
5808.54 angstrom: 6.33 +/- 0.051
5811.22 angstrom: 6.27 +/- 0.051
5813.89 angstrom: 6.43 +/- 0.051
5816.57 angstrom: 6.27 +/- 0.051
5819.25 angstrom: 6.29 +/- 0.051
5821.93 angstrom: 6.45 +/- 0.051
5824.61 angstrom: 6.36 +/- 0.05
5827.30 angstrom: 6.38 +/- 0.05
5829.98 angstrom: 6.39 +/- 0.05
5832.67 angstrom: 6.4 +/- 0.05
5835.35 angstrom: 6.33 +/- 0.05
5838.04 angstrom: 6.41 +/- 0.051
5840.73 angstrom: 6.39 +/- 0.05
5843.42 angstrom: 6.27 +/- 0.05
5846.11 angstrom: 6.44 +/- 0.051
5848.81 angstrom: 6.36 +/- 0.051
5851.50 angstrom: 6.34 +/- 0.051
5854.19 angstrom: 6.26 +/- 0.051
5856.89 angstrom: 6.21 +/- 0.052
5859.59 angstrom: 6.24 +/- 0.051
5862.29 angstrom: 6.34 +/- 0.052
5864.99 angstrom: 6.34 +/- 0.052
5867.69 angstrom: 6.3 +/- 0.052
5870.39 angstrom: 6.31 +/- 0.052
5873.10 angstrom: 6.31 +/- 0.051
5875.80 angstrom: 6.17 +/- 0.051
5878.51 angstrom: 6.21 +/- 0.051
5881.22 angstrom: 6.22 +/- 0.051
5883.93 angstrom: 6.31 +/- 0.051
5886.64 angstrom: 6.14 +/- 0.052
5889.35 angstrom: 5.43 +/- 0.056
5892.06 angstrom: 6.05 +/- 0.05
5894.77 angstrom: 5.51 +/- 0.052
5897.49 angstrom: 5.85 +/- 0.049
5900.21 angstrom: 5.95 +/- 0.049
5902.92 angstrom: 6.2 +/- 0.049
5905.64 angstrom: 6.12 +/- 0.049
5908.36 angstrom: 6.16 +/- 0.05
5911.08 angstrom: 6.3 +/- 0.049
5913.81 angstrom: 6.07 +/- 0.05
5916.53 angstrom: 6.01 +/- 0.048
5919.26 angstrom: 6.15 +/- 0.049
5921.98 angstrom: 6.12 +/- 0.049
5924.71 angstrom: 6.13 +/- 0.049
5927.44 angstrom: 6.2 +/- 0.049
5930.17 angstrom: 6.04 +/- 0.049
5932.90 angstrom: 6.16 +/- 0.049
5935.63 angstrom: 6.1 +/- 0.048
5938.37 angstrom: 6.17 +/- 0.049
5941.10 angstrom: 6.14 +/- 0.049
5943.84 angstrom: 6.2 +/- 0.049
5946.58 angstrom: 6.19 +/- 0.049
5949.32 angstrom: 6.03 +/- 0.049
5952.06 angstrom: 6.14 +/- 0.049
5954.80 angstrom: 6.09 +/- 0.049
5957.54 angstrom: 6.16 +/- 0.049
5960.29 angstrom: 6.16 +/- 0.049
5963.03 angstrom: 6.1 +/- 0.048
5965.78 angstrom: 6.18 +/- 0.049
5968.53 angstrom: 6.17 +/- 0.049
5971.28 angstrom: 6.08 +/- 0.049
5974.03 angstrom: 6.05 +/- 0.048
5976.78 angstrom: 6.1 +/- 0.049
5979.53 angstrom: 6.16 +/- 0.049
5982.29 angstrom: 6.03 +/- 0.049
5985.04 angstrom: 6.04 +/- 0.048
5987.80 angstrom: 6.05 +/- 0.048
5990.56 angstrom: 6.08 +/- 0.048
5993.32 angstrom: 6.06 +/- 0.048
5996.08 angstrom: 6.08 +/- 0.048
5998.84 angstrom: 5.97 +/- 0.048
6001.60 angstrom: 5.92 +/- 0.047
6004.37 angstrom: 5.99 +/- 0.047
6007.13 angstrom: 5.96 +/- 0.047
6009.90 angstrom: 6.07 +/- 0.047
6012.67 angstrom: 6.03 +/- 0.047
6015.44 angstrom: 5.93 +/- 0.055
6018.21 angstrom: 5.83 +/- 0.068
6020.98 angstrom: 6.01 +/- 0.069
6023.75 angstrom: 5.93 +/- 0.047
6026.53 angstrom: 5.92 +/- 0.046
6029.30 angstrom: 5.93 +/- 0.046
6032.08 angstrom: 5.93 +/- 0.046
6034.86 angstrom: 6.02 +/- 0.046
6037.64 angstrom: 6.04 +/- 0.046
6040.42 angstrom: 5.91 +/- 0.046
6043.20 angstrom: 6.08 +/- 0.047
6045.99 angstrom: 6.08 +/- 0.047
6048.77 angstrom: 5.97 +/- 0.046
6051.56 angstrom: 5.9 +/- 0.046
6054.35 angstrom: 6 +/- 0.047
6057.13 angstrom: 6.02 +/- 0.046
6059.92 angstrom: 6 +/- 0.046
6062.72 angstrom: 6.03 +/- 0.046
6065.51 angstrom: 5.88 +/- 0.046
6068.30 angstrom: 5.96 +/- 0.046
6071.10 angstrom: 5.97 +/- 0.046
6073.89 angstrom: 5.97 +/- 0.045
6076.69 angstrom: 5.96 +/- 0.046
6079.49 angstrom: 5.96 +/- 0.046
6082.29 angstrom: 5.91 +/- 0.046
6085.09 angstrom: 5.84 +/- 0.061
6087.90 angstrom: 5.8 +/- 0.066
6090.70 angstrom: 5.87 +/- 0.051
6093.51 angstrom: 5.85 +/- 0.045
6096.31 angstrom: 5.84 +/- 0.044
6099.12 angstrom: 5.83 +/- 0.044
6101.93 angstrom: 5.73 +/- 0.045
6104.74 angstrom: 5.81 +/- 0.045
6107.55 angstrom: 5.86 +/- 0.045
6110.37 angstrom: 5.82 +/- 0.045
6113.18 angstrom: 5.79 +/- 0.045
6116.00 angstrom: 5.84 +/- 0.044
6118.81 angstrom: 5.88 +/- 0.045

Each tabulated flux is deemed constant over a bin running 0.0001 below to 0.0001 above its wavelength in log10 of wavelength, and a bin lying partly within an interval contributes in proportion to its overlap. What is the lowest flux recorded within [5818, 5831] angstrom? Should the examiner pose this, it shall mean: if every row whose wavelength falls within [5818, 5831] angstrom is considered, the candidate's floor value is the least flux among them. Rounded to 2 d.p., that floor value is 6.29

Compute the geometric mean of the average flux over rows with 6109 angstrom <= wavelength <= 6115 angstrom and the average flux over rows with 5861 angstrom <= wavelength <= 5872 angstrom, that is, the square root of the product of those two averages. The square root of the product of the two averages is 6.06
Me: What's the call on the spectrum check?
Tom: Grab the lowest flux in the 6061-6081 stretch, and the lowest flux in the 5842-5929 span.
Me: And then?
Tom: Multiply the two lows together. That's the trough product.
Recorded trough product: 31.9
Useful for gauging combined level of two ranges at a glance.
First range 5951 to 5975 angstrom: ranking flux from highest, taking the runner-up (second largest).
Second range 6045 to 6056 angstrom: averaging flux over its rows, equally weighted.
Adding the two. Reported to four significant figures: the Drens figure 12.16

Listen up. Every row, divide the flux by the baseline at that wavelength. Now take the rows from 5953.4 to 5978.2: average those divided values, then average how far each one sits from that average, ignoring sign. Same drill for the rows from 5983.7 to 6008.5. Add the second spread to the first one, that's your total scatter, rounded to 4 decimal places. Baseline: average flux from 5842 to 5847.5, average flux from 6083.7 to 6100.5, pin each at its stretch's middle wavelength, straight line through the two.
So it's 0.0122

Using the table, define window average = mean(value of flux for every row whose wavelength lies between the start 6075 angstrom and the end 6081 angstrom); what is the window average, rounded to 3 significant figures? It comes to 5.96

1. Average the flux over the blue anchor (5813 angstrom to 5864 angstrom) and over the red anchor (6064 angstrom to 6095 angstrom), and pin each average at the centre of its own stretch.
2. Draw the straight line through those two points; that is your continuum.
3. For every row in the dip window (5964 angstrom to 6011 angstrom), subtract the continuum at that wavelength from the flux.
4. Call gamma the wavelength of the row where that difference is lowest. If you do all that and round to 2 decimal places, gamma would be 6001.60 angstrom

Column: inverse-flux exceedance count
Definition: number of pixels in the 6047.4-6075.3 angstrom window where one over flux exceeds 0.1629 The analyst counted 10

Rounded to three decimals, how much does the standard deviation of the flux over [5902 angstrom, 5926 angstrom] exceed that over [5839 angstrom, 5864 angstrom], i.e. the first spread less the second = 0.005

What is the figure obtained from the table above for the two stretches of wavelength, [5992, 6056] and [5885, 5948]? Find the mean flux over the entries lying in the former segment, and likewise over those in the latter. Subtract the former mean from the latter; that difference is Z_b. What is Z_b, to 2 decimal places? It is 0.08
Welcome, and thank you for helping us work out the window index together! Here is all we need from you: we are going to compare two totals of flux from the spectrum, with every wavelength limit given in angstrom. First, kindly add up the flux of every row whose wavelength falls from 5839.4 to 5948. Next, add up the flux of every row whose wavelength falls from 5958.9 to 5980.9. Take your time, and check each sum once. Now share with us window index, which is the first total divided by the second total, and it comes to 5.0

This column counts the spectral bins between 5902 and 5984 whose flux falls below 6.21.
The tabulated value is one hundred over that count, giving 3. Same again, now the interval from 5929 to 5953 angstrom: 11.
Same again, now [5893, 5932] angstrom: 8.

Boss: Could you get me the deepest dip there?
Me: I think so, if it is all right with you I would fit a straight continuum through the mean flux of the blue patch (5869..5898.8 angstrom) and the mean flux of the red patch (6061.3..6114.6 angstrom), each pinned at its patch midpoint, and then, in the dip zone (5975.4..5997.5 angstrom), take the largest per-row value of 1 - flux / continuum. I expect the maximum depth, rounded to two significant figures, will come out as -0.011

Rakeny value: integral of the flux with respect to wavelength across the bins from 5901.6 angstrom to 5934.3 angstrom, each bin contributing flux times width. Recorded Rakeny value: 201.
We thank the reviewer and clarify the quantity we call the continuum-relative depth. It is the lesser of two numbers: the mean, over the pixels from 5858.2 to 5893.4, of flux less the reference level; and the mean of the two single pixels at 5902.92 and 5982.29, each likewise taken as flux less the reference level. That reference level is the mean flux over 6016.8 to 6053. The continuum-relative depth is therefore 0.15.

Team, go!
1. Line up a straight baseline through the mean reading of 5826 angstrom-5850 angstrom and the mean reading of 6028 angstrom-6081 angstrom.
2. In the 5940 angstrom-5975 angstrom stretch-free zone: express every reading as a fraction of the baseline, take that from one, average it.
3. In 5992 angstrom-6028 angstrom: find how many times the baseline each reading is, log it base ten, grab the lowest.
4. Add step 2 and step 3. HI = -0.012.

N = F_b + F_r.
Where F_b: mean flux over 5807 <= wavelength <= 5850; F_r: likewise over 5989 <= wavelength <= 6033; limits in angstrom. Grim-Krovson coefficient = 12.3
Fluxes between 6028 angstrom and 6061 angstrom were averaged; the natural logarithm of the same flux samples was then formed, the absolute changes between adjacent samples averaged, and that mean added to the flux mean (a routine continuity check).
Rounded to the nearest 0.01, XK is 6.00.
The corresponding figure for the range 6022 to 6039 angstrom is 5.97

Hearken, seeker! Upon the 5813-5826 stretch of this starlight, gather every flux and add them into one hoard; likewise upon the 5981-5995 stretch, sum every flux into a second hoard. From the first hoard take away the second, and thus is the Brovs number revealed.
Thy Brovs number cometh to 1.5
